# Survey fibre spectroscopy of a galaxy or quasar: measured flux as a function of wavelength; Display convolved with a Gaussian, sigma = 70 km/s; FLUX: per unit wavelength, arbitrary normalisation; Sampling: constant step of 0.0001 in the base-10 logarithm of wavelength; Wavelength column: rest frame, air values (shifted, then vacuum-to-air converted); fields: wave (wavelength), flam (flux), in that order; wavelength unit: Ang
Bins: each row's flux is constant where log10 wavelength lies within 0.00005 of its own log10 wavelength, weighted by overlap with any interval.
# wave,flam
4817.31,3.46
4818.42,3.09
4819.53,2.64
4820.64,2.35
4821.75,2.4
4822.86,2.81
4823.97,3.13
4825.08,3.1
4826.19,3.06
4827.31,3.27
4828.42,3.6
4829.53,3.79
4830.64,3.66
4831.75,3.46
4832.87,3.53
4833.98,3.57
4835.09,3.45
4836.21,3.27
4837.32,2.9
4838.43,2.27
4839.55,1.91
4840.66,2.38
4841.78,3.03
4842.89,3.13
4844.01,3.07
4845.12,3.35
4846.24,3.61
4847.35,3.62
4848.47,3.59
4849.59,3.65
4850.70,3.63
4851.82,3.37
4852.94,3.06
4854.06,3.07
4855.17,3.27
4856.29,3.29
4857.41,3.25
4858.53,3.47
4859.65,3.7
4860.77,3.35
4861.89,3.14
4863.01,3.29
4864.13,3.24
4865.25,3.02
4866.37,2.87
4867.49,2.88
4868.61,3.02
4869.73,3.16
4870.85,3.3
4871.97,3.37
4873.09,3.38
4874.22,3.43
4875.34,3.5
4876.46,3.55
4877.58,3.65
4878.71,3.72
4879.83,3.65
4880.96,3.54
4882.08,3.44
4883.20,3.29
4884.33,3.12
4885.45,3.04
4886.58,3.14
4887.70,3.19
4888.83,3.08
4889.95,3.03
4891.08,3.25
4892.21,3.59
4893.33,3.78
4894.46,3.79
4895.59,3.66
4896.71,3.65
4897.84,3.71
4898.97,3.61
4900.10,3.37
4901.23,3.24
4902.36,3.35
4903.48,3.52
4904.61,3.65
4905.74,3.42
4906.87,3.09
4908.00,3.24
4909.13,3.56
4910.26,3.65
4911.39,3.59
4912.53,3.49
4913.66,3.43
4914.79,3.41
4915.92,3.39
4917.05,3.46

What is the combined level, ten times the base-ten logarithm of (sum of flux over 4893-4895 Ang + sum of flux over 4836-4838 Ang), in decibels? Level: 11.4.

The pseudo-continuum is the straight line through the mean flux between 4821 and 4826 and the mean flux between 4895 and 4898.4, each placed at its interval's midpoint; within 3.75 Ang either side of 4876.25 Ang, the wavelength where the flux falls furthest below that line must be 4873.09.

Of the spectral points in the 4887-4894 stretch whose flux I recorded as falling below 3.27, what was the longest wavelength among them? 4891.08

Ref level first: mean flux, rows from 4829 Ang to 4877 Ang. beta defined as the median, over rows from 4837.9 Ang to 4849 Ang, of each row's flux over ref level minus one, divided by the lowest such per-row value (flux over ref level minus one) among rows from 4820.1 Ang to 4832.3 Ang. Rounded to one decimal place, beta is 0.2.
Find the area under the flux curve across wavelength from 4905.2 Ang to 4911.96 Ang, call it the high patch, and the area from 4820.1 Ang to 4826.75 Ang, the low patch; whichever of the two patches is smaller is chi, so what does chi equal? 18.7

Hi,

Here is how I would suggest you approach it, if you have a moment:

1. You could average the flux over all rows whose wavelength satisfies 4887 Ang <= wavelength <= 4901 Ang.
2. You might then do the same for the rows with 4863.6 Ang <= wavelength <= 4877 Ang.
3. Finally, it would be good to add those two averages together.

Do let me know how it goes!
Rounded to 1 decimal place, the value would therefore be 6.7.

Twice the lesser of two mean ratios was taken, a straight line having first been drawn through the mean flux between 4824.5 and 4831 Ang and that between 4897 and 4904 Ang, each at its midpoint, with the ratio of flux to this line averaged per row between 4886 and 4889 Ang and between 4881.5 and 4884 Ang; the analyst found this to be 1.81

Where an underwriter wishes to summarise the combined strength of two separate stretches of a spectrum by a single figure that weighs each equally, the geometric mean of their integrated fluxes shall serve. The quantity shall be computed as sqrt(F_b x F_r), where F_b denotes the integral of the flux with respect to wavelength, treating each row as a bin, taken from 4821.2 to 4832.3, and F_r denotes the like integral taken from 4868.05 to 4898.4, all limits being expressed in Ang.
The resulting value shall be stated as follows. 61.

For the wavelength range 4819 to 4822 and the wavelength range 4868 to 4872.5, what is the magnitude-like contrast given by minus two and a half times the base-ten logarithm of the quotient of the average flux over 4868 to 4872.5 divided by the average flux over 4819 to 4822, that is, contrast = -0.29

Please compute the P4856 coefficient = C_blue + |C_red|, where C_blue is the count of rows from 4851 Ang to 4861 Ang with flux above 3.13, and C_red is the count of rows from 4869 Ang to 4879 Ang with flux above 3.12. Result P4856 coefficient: 16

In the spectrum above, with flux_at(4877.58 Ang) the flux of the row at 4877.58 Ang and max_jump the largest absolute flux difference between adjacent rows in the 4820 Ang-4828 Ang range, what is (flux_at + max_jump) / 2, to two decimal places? 2.03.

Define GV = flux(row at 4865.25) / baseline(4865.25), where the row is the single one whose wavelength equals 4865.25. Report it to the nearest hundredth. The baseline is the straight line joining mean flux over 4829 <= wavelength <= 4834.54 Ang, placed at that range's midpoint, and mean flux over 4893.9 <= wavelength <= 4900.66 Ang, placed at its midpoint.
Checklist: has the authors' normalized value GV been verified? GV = 0.83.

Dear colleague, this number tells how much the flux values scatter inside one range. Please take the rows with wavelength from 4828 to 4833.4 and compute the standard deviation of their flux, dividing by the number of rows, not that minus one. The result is 0.11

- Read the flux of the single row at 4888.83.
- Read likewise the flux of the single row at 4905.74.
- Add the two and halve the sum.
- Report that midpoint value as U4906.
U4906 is 3.25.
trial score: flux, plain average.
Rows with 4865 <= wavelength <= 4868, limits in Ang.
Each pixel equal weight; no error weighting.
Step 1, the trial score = 2.9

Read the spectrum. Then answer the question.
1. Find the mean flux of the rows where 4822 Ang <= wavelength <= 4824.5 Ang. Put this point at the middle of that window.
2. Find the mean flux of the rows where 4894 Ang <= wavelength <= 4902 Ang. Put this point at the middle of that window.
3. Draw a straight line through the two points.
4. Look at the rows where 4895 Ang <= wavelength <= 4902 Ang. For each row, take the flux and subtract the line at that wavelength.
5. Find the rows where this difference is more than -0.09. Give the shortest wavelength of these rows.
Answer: 4895.59 Ang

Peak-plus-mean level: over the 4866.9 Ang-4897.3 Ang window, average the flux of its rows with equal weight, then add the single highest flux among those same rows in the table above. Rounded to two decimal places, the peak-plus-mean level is 7.17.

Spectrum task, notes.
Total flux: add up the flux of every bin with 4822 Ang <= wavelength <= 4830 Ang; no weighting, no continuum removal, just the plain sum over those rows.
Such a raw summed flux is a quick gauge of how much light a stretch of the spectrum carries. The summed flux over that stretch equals 22.8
